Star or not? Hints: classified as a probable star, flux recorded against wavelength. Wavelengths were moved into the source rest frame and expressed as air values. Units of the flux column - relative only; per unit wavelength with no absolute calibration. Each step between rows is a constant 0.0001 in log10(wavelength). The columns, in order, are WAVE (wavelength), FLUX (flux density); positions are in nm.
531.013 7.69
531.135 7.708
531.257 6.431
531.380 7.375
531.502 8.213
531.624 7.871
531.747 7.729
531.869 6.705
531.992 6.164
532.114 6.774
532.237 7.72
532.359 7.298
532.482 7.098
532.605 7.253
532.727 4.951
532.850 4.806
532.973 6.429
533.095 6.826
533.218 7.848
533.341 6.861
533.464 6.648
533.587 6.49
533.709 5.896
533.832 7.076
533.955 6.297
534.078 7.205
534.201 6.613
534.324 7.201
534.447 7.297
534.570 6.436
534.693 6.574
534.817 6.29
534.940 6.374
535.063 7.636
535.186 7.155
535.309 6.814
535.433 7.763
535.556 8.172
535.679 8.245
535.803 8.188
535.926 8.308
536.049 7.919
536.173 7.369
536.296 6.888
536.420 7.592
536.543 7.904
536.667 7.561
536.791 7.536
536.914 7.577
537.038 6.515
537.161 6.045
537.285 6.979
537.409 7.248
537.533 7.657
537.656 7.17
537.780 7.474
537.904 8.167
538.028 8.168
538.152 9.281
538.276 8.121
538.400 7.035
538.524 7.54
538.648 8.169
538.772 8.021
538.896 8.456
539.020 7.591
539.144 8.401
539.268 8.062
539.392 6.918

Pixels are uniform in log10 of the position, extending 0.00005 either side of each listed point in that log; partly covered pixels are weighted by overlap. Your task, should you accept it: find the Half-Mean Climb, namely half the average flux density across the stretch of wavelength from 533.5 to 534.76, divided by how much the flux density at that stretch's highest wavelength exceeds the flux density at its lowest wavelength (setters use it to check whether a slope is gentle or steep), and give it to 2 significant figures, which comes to 40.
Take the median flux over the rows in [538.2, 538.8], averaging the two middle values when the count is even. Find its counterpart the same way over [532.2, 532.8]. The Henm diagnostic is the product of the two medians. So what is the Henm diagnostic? 58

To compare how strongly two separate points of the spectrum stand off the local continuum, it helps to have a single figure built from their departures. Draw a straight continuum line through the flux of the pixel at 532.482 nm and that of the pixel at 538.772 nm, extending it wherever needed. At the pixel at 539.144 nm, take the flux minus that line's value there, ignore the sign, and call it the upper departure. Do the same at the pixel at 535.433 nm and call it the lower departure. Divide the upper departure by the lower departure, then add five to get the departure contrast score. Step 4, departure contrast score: 6.4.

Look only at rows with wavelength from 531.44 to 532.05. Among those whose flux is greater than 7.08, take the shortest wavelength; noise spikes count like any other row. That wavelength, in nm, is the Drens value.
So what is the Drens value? 531.502 nm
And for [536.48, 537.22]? 536.543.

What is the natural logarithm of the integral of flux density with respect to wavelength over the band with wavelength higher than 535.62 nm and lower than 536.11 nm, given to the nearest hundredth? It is 1.39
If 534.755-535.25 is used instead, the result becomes 1.22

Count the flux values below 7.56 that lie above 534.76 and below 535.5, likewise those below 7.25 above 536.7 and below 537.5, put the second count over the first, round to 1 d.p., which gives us 1.0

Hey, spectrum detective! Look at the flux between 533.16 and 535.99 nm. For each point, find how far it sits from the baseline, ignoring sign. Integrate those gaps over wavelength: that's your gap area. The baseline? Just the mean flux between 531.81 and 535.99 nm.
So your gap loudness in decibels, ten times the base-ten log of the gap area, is 2.3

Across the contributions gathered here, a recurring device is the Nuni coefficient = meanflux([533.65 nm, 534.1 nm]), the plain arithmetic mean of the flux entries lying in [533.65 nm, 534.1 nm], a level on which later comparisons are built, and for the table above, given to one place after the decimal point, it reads 6.6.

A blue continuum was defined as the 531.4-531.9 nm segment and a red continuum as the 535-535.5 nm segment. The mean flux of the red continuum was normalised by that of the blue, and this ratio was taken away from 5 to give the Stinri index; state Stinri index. 4.04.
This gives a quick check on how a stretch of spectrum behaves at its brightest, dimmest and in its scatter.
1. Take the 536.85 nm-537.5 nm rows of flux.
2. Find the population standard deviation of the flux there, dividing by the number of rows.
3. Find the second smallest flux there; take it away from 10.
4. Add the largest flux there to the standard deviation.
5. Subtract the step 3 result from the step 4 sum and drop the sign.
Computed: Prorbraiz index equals 4.6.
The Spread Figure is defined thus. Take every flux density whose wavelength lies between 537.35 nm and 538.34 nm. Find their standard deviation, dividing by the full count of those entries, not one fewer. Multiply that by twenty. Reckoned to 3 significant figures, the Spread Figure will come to 12.8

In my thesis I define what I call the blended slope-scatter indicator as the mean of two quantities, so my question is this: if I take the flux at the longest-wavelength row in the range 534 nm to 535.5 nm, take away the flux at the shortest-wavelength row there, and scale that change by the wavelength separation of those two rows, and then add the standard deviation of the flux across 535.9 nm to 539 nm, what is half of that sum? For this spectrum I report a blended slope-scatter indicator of 0.54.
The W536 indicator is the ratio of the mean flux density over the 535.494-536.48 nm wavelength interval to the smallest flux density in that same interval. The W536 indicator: 1.14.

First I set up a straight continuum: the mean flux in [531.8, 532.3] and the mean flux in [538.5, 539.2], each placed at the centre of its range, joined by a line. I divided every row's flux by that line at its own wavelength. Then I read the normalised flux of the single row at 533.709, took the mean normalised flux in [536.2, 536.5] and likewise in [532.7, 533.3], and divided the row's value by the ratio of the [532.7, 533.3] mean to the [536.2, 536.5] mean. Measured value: 0.89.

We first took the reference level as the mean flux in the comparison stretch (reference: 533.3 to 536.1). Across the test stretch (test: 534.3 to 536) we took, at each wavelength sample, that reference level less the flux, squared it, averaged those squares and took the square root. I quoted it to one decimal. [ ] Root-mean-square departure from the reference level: 0.7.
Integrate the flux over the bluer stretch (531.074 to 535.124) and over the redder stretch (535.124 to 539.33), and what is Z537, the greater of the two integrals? 32.3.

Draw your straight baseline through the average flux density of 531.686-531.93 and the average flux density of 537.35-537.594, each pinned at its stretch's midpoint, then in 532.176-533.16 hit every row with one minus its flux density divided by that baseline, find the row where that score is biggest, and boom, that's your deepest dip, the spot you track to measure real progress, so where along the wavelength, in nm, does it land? 532.850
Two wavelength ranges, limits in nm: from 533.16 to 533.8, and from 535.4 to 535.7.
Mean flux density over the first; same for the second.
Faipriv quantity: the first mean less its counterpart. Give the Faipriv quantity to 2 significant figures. -1.3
